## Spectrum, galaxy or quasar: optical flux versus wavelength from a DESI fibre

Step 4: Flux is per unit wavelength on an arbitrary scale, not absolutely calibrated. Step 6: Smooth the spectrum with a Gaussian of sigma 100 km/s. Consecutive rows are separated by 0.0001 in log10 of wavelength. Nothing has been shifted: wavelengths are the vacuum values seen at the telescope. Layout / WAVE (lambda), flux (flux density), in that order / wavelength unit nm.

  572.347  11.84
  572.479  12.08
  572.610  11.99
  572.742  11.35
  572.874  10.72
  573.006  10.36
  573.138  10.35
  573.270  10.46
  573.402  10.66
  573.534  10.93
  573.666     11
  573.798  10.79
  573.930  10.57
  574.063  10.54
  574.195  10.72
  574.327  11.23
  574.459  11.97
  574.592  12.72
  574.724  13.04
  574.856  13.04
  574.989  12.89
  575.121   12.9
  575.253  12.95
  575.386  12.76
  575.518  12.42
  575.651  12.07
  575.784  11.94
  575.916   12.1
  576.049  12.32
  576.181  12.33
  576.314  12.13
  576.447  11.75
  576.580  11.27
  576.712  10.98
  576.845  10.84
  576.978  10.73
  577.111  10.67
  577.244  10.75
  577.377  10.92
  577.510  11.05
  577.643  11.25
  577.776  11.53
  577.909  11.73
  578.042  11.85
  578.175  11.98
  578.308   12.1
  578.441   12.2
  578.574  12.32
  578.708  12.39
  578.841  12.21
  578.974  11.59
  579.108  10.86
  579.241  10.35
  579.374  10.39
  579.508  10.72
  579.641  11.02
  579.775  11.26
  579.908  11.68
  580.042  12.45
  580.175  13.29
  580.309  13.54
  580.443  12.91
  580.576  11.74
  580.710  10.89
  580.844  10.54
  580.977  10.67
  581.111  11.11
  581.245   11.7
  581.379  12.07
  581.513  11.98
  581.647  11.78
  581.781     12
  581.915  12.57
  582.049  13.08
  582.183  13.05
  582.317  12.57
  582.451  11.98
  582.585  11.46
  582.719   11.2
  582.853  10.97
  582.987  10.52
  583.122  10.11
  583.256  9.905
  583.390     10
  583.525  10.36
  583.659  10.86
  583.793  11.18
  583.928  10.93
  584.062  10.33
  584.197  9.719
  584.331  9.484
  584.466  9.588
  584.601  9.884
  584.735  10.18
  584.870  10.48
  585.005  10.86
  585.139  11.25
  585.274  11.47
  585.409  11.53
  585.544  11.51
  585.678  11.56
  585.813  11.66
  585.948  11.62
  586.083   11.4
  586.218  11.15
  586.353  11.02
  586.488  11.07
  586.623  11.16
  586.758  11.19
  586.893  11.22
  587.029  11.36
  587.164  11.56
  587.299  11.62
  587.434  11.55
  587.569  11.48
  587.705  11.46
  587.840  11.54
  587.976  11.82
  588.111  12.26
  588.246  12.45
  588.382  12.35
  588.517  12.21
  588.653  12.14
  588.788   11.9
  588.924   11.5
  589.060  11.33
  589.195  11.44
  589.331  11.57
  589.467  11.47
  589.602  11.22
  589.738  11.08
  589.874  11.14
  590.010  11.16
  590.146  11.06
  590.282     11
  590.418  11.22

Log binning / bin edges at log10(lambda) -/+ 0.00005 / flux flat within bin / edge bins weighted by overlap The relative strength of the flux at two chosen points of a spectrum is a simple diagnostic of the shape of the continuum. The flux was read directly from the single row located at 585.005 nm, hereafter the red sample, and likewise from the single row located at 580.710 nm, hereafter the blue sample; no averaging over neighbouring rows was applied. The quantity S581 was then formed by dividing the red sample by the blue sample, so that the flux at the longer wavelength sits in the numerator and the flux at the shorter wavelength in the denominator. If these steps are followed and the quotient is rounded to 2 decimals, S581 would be 1.00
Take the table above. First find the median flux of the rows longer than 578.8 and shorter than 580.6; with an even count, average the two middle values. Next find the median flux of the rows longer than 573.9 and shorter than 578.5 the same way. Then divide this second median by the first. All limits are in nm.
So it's 1.03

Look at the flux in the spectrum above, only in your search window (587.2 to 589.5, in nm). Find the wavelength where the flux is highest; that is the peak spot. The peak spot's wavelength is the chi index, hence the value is 588.246 nm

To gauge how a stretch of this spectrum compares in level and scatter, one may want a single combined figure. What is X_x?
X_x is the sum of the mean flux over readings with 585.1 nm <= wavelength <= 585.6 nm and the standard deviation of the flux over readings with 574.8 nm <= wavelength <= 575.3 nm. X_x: 11.5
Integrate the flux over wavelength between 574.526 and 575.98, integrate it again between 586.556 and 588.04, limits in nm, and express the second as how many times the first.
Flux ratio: 0.93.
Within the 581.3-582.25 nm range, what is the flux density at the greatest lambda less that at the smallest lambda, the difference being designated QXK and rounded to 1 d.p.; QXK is 1.0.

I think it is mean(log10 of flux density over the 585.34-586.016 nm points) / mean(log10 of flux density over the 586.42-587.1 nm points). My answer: 1.014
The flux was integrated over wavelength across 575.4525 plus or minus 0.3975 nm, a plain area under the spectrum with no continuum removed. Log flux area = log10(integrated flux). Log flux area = 0.9975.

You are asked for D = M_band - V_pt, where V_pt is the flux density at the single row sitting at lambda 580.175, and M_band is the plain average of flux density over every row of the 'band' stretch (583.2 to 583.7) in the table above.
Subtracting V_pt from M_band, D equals -3.0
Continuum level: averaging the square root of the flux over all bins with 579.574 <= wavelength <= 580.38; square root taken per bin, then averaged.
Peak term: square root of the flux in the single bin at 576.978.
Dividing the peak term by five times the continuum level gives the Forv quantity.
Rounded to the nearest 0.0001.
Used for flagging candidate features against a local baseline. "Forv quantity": 0.1877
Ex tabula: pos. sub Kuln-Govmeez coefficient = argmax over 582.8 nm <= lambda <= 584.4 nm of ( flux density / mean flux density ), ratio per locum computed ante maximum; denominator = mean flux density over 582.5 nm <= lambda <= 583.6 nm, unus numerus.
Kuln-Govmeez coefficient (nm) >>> 583.793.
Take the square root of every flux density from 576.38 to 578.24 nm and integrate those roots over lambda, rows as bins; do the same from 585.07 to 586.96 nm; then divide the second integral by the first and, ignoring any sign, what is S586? 1.02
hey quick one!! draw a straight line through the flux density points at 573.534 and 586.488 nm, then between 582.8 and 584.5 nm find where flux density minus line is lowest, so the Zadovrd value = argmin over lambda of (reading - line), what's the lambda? 584.331 nm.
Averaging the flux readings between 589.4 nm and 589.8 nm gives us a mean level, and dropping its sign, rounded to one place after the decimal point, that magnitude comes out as 11.3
